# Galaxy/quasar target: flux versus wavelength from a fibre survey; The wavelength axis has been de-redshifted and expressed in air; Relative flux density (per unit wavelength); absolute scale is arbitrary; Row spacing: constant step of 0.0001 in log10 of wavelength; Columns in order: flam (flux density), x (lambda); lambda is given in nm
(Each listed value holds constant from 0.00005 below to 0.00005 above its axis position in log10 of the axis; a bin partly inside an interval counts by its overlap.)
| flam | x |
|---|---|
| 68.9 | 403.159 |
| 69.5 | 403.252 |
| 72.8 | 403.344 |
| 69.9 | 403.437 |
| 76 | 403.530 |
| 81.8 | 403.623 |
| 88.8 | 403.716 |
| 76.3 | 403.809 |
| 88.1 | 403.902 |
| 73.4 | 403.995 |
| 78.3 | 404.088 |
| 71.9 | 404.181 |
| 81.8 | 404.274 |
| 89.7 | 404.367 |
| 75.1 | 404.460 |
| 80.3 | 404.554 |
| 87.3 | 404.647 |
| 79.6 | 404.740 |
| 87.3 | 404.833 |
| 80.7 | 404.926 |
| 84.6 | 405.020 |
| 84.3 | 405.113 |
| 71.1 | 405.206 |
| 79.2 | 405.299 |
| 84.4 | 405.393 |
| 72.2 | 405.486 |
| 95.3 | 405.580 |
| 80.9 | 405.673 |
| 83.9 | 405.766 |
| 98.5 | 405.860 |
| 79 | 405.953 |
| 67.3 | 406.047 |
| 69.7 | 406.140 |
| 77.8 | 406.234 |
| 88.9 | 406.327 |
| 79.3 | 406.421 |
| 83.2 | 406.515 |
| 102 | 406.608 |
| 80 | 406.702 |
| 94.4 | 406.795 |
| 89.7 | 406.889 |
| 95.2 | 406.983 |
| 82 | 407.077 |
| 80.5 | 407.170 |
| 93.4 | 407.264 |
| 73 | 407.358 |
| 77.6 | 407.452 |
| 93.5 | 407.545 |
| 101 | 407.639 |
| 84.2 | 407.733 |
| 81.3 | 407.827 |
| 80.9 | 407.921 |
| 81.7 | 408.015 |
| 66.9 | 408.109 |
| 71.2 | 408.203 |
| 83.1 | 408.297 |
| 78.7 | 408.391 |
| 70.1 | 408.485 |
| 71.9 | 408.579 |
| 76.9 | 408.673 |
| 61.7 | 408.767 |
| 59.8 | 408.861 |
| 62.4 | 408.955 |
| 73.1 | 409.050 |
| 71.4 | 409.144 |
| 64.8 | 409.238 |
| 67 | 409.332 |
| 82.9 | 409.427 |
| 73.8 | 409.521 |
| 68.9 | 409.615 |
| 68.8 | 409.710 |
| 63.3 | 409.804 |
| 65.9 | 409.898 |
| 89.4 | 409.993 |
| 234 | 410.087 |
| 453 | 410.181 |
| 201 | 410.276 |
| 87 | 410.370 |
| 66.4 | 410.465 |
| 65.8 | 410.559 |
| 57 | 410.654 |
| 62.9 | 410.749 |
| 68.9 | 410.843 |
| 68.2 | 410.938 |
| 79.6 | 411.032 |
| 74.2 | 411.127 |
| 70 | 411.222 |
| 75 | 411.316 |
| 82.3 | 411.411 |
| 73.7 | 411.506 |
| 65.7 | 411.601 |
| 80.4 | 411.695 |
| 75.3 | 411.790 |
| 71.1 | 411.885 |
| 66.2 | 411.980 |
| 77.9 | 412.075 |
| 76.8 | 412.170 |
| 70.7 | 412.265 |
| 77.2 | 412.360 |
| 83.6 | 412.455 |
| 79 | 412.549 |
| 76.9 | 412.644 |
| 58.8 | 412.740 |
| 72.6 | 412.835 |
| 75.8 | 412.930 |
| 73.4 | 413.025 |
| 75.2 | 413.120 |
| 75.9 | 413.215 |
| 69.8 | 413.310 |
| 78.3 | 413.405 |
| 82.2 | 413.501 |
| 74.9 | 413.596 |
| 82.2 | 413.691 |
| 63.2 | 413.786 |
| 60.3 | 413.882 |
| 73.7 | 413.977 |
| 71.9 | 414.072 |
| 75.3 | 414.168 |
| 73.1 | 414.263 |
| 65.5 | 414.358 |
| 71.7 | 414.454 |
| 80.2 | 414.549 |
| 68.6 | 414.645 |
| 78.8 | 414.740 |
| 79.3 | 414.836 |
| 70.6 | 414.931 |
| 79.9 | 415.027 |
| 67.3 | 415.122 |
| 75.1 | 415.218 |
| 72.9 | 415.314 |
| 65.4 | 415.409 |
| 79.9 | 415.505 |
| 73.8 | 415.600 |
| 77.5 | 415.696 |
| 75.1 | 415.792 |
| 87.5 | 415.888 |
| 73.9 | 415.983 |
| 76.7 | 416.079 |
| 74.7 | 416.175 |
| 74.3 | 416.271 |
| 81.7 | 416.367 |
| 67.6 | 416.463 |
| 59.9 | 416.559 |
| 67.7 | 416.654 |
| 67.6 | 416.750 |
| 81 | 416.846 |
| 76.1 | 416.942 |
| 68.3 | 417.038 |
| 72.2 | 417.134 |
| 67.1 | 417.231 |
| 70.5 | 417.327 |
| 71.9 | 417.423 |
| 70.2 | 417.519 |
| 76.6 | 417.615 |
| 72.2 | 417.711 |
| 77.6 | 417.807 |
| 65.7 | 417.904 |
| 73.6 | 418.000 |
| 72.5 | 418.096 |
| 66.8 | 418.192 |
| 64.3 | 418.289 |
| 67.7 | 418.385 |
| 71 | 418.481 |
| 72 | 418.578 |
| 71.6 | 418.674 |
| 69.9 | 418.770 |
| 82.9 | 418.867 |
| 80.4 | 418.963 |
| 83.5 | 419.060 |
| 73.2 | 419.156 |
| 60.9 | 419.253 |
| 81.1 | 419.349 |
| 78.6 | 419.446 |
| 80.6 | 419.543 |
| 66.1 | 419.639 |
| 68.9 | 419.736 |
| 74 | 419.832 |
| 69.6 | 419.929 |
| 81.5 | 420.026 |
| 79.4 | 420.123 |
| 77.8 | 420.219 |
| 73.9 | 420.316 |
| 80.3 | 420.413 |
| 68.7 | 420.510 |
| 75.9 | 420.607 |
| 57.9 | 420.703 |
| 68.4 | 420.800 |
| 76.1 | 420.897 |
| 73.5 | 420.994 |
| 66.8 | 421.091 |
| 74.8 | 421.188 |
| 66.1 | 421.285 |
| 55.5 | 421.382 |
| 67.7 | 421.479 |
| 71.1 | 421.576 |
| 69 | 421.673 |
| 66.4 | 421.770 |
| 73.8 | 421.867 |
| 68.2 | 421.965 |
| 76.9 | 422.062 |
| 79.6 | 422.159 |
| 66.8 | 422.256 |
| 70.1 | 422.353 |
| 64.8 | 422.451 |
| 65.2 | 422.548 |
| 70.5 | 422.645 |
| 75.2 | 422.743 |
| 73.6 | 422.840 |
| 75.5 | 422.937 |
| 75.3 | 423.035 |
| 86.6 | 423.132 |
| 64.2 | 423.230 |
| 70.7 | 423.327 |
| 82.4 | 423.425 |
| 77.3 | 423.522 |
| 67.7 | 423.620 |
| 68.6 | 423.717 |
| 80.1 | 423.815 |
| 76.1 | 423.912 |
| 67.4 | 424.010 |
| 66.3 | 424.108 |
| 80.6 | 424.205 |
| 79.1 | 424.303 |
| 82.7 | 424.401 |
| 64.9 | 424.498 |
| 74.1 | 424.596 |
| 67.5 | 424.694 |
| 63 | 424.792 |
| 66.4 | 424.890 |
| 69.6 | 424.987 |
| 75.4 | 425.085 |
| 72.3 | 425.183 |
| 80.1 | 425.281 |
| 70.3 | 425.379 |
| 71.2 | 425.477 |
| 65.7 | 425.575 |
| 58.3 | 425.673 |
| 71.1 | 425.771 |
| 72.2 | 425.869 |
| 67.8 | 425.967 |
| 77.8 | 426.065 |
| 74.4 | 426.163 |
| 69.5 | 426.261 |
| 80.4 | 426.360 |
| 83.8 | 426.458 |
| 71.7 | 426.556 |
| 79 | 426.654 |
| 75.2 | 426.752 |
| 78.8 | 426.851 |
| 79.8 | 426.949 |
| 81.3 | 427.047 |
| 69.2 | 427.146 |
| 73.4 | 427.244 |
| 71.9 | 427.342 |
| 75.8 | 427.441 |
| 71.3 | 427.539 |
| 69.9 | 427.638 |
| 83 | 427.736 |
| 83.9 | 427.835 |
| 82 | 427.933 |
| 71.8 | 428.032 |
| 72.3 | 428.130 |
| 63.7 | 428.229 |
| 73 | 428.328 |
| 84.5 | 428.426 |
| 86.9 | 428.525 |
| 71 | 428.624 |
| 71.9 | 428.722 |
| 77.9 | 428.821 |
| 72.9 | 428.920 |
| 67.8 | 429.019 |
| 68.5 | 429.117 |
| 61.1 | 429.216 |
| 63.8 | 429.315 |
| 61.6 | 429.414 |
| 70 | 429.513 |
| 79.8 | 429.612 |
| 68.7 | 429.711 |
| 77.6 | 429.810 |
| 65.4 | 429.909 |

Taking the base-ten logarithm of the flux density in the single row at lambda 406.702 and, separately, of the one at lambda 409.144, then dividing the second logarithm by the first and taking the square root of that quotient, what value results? 0.99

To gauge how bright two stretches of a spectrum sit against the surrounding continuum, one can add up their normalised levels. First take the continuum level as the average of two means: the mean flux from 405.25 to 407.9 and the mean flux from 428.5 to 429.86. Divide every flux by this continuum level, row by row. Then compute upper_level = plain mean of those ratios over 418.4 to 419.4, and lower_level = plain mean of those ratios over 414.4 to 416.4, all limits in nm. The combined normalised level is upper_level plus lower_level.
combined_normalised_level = 1.93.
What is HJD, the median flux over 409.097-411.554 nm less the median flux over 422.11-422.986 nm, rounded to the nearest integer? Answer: 0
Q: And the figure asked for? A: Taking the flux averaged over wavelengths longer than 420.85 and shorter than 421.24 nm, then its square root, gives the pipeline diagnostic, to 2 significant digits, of 8.5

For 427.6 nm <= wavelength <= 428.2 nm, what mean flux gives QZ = 77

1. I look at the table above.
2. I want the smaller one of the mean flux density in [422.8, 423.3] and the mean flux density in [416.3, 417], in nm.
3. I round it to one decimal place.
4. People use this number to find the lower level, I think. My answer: 71.7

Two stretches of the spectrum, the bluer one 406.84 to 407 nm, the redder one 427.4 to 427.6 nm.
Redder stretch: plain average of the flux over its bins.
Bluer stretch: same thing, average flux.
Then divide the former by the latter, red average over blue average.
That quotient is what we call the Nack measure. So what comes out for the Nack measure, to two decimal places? 0.80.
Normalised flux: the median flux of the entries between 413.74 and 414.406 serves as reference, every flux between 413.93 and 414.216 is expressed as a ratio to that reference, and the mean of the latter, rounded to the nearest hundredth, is 1.02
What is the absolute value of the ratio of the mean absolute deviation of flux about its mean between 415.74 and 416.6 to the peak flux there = 0.058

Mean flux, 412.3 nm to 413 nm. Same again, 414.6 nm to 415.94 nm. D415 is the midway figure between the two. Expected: 75.0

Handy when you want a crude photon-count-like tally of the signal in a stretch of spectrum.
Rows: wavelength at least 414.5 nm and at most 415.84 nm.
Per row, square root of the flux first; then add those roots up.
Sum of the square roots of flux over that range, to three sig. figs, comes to 121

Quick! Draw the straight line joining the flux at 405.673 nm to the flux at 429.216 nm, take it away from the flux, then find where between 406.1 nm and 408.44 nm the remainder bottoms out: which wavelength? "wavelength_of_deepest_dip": 408.109 nm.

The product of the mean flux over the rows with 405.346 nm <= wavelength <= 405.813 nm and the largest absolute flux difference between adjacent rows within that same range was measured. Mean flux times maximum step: 1925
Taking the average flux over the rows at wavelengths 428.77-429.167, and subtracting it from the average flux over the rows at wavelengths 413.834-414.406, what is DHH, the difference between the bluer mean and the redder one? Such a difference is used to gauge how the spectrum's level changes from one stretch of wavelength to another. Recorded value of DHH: -2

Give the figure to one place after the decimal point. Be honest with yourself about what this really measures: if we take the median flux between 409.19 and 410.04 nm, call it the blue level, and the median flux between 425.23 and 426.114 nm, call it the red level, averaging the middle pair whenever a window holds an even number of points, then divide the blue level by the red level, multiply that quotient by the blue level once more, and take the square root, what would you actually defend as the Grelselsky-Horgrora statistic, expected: 8.2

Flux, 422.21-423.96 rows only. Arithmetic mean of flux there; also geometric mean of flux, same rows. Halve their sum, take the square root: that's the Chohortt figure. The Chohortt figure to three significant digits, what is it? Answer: 8.53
